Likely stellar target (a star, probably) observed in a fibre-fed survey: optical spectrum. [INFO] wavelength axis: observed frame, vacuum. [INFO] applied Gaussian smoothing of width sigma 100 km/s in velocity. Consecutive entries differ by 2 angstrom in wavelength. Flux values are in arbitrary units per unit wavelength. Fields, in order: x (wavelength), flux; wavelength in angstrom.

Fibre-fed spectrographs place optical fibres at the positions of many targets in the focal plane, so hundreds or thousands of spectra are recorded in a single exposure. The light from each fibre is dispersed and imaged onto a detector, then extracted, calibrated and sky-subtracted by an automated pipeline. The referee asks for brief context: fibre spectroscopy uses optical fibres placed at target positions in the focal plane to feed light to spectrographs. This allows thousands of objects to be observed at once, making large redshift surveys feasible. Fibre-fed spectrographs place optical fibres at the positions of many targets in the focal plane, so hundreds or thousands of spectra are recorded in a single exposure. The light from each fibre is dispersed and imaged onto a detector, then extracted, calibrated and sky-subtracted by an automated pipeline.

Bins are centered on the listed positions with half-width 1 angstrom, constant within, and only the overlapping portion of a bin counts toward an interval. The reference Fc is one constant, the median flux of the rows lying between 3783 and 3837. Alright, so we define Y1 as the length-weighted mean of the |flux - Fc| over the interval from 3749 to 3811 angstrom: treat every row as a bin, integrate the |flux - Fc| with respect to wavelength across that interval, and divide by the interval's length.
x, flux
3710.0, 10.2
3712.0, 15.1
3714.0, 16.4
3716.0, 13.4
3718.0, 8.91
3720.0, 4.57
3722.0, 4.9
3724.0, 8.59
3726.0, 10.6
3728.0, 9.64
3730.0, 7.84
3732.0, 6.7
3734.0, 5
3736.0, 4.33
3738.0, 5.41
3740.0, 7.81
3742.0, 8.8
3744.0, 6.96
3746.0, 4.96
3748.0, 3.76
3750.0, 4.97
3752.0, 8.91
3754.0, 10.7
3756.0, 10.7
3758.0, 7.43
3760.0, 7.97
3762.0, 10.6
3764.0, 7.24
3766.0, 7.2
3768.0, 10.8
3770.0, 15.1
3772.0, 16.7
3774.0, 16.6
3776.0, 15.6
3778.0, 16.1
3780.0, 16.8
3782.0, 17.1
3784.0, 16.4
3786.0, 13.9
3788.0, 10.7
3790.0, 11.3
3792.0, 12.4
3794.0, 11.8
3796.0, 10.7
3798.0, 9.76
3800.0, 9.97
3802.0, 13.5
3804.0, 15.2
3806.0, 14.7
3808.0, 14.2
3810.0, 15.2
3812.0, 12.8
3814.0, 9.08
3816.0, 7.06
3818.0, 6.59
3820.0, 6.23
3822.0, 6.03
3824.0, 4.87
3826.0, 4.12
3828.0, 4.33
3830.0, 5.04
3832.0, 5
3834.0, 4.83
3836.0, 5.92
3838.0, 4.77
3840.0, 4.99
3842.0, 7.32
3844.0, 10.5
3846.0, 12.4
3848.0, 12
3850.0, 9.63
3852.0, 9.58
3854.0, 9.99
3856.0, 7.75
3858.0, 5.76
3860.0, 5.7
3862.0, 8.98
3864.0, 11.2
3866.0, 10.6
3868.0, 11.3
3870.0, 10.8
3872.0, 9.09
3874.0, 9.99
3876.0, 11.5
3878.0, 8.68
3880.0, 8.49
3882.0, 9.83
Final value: 3.3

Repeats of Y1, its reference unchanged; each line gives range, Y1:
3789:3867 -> 2.9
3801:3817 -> 3.7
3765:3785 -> 5.4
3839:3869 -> 1.9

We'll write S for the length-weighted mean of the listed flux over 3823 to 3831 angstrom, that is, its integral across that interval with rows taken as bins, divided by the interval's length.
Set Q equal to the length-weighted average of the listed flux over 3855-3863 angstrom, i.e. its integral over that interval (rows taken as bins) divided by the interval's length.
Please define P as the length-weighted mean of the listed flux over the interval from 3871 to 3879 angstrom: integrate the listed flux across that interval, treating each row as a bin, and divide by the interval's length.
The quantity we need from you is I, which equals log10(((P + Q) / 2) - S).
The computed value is 0.6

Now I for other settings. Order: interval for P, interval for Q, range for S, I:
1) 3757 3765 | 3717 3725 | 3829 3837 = 0.4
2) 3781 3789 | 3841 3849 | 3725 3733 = 0.6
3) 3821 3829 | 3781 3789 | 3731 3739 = 0.6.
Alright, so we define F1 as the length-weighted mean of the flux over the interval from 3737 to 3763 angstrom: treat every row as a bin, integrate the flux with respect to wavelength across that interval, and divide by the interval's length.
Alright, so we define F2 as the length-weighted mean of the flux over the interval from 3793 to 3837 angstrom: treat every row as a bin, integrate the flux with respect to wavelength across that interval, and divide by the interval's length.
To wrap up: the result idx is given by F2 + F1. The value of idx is 17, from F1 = 7.6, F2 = 9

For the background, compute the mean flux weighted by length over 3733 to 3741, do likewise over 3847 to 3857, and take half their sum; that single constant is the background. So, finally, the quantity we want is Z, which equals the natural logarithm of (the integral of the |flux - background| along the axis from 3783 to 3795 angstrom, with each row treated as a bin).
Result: 4.10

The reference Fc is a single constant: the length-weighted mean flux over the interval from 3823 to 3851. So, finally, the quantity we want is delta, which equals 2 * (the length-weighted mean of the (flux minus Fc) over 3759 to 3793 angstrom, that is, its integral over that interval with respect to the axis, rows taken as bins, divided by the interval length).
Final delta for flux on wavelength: 13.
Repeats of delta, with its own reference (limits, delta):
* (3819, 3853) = 0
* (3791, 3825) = 8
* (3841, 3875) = 5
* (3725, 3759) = 1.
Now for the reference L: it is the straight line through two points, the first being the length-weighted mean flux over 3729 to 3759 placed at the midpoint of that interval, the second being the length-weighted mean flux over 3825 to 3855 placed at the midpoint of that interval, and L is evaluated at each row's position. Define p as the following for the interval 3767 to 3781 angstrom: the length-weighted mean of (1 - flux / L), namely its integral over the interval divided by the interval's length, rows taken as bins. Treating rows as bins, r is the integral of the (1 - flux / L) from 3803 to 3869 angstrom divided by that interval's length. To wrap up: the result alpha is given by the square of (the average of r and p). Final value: 0.45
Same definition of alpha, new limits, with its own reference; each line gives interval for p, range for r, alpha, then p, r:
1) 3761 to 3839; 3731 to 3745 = 0.04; -0.5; 0.07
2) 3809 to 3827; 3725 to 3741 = 0.00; -0.1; -0.04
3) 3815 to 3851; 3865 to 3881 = 0.02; 0.1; -0.34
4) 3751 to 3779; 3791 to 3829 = 0.26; -0.6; -0.37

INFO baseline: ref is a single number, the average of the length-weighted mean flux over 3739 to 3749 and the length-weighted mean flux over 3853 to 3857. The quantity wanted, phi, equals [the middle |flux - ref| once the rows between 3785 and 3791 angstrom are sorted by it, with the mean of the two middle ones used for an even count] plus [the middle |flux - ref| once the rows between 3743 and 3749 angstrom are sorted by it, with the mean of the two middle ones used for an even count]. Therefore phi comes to 6.3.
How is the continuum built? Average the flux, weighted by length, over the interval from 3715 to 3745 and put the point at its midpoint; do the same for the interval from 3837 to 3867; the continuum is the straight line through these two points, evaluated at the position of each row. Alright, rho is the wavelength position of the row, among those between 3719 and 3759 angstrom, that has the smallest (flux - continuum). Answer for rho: 3748.0 angstrom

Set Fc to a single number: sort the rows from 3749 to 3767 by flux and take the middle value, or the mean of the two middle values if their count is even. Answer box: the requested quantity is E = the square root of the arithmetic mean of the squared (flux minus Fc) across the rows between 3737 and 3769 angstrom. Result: 2.2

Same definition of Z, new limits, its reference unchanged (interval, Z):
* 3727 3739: 3.13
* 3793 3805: 3.90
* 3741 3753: 3.22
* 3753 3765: 2.98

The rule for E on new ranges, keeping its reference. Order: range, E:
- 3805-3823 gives 4.4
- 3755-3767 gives 1.6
